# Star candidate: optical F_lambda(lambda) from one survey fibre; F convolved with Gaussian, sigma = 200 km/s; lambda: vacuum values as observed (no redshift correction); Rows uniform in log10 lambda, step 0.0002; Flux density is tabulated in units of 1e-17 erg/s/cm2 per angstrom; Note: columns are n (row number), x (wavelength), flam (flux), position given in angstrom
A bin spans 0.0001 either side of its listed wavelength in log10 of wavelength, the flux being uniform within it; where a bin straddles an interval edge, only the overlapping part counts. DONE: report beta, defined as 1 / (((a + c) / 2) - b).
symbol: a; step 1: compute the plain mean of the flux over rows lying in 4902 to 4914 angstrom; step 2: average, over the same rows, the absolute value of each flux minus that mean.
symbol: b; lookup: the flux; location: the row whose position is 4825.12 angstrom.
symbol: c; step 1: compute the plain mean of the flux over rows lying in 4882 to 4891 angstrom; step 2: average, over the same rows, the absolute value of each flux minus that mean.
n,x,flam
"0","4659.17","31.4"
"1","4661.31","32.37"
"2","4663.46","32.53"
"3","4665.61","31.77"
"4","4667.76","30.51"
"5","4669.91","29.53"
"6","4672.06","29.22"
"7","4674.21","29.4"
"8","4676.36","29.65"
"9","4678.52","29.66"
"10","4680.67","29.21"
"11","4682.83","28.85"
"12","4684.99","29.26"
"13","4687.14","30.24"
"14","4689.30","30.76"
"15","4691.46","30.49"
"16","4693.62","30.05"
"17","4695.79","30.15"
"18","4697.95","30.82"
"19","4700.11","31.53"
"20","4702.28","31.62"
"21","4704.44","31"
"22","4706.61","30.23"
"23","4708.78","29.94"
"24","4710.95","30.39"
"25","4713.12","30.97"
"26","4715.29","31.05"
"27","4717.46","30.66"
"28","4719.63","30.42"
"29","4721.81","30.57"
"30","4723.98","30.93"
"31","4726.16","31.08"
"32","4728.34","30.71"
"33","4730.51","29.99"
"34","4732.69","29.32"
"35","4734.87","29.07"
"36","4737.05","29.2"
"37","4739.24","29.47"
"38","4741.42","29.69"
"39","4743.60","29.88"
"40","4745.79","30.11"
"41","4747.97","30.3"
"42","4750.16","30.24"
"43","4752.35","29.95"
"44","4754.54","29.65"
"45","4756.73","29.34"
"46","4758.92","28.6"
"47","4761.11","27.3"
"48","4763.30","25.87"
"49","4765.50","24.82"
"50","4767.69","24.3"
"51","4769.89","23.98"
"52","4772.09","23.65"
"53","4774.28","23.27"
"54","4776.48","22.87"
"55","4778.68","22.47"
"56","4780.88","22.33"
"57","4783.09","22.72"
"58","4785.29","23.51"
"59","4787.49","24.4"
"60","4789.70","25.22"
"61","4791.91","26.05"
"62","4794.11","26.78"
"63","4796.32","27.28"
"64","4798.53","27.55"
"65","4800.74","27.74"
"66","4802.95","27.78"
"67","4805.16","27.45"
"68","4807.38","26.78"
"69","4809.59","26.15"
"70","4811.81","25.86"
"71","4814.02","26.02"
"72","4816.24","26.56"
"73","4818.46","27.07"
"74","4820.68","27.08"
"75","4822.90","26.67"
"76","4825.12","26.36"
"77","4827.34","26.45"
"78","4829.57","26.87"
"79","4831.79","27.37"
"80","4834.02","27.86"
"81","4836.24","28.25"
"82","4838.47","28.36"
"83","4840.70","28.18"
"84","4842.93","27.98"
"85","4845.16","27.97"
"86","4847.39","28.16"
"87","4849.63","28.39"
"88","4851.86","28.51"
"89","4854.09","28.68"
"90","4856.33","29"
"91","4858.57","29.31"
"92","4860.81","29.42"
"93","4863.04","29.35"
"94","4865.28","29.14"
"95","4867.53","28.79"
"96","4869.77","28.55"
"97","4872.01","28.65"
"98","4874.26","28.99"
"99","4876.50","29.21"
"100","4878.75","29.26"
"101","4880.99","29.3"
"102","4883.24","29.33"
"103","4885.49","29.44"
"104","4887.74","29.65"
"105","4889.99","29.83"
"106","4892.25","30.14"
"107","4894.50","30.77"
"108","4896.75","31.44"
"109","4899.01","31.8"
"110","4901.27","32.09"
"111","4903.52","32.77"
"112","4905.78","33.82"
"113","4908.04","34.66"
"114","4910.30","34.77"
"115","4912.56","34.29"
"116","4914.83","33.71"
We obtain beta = -0.039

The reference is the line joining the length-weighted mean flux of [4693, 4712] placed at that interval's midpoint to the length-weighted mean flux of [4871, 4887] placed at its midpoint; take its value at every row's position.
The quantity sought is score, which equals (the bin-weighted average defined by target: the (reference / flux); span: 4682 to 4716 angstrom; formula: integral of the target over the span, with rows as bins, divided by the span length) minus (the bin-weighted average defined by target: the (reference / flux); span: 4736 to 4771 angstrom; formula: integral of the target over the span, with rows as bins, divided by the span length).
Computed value -0.1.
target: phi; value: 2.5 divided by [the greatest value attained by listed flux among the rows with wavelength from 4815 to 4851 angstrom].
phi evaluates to 0.088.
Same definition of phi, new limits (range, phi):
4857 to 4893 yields 0.083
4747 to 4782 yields 0.083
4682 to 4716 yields 0.079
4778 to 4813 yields 0.090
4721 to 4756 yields 0.080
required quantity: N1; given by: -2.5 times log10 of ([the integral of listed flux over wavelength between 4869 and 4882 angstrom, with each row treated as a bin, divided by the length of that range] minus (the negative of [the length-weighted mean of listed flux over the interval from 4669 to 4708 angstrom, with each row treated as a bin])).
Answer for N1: -4.43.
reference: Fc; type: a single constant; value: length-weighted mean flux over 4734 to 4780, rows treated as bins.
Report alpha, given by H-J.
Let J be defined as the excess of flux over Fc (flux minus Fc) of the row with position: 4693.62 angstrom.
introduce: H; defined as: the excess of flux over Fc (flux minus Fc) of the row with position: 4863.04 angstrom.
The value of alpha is -1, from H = 2.1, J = 3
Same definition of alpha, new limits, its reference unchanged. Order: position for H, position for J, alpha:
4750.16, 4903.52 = -3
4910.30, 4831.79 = 7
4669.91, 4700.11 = -2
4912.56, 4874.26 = 5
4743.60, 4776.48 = 7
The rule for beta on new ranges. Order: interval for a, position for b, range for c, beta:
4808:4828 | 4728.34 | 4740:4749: -0.033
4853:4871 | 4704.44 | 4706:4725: -0.033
